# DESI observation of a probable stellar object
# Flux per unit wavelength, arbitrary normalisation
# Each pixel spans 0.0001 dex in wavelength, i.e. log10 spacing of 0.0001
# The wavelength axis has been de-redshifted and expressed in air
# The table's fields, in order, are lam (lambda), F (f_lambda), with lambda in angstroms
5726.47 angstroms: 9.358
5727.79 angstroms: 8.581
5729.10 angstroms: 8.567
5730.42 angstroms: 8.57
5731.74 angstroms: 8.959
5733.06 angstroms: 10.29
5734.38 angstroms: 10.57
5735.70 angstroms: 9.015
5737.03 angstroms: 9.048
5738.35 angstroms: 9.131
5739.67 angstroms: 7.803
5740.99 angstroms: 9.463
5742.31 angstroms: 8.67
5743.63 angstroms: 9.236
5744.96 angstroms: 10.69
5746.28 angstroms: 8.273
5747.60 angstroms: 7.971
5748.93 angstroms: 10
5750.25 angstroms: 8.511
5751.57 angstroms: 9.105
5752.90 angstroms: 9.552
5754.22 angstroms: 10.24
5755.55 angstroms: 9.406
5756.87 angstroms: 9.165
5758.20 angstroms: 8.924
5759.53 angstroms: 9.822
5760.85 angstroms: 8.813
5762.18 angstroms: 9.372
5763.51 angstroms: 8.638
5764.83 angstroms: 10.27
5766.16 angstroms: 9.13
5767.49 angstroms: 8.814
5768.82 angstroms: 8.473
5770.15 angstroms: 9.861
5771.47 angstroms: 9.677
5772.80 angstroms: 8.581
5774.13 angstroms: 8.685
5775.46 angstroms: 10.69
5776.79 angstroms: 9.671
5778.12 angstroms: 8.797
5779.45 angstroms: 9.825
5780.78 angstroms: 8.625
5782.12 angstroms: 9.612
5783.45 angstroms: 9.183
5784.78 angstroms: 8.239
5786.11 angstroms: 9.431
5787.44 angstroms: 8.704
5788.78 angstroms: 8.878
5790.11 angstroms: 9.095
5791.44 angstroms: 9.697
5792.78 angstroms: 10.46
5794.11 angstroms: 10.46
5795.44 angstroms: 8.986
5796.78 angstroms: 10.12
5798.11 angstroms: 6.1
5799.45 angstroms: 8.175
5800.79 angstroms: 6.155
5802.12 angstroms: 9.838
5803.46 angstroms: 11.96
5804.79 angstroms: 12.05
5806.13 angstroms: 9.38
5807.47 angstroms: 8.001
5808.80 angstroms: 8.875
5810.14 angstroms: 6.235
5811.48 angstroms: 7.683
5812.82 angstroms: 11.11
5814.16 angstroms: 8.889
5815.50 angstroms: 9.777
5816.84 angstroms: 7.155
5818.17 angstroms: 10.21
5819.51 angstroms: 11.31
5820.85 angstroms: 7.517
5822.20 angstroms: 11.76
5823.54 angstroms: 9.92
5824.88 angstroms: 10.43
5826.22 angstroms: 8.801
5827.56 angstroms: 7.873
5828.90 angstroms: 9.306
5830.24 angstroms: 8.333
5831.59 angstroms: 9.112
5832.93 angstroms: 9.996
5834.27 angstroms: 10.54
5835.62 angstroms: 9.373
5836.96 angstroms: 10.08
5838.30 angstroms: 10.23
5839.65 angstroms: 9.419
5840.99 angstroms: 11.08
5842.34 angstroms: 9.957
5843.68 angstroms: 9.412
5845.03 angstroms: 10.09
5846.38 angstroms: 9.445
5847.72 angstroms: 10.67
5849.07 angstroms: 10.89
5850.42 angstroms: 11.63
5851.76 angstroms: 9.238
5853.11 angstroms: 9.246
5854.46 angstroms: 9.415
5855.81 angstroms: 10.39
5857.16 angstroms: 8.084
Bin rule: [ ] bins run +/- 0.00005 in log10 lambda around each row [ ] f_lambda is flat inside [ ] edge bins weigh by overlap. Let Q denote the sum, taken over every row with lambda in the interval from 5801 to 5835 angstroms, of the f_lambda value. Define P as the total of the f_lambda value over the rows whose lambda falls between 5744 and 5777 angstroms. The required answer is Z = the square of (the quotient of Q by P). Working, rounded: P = 232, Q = 236.1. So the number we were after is 1.03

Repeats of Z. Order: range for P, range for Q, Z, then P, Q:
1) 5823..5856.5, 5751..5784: 0.90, 245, 232.9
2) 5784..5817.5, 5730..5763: 1.05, 225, 230.6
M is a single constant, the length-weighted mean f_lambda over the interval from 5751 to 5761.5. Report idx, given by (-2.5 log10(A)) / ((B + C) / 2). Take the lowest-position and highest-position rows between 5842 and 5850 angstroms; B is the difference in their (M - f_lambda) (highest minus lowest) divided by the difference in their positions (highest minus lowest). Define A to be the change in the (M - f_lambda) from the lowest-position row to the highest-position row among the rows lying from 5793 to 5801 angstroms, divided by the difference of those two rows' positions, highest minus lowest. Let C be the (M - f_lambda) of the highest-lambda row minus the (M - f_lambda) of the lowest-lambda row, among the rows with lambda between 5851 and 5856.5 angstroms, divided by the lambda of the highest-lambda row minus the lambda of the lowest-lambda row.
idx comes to -2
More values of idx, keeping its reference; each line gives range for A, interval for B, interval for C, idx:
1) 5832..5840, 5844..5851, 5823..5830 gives -31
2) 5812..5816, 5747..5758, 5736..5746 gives -5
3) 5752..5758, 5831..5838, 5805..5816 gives -23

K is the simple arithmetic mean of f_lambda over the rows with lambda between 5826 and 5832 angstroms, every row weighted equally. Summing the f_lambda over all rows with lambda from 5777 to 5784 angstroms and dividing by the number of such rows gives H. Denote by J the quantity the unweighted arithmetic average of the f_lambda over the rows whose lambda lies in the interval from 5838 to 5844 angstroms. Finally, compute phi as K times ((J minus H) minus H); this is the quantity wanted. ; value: -73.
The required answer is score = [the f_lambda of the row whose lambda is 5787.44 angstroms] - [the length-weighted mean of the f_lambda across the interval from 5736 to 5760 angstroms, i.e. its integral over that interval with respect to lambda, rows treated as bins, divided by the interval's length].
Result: -0.5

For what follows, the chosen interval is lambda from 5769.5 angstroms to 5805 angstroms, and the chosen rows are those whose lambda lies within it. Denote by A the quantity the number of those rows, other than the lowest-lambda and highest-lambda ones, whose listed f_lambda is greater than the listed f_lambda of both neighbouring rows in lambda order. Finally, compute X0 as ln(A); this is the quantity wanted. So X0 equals 1.79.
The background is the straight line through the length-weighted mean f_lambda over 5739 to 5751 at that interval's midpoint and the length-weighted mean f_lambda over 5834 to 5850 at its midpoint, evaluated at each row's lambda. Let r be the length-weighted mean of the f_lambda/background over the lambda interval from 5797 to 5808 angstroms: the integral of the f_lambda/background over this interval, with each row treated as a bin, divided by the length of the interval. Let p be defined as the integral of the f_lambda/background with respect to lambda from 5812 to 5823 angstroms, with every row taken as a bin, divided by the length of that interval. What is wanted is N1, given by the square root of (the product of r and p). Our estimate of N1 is 0.960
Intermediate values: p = 0.987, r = 0.93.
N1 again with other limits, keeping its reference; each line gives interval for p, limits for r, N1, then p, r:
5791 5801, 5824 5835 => 0.931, 0.927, 0.93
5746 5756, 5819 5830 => 0.988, 1.013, 0.96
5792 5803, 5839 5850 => 0.962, 0.924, 1.00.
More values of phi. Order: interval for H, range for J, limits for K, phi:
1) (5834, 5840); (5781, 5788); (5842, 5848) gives -107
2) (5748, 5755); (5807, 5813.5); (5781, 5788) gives -96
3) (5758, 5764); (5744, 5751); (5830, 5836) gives -87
